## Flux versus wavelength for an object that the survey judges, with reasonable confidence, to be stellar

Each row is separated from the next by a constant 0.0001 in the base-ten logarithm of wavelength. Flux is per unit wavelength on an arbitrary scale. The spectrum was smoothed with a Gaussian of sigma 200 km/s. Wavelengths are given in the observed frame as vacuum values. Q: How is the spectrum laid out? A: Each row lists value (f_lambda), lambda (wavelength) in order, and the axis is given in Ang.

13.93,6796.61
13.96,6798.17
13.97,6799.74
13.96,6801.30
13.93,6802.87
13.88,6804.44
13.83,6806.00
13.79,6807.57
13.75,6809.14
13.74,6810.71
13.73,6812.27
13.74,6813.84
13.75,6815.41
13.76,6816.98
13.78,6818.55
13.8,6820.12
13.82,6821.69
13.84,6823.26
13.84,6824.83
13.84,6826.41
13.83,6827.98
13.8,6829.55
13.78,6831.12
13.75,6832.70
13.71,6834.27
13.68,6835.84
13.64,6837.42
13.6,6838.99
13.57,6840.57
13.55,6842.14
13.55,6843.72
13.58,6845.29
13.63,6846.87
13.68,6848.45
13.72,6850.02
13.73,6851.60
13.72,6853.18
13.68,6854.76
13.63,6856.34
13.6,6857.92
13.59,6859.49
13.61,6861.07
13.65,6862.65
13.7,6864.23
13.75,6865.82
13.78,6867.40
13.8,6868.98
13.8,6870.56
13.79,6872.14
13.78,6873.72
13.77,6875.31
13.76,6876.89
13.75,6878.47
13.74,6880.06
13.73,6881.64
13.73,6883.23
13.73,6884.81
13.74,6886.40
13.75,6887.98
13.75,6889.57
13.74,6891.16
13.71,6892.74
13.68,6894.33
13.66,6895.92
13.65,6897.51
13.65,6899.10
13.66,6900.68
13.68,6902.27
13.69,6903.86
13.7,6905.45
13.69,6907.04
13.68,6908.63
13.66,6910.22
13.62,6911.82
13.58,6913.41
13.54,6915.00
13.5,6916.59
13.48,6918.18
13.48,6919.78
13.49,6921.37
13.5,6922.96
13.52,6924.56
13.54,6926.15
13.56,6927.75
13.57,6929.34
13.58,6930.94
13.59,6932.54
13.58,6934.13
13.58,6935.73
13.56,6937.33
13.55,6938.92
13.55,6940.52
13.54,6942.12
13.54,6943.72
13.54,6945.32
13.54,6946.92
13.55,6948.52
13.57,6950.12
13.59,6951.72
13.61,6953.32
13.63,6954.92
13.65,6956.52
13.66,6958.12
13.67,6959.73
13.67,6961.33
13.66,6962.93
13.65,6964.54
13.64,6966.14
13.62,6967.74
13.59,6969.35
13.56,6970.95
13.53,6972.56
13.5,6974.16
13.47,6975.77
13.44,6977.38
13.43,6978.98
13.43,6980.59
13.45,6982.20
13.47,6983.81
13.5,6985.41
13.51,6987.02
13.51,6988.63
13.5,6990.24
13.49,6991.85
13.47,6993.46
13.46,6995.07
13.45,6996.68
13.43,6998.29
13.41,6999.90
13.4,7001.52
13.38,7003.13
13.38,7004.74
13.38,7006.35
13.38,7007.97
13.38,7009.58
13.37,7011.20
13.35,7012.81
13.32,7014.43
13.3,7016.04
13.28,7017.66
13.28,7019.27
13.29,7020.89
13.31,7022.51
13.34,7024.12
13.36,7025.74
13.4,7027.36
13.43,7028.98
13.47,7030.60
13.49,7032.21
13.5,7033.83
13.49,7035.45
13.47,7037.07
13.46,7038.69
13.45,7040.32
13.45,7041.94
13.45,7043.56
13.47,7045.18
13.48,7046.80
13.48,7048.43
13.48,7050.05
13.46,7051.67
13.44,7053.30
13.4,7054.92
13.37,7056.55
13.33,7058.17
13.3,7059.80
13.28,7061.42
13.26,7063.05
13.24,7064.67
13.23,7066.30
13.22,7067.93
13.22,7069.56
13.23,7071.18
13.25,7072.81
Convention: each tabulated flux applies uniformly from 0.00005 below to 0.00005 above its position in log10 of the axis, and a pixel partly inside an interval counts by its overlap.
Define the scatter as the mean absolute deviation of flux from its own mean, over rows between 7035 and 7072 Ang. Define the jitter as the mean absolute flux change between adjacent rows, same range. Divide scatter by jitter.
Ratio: 6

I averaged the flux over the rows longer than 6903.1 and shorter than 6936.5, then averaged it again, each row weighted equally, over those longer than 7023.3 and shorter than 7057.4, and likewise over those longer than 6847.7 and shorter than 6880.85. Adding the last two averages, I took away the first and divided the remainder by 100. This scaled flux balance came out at 0.136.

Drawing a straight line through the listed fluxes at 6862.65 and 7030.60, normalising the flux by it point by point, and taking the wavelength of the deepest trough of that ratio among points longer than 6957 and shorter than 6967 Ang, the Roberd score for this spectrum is 6966.14 Ang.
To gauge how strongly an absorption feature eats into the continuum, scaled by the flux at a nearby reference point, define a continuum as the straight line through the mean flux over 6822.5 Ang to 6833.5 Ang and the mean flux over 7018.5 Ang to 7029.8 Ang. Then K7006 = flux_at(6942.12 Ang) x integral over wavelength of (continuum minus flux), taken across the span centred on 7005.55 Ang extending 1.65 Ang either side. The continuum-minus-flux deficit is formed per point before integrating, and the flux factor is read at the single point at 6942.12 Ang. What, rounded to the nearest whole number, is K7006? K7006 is 0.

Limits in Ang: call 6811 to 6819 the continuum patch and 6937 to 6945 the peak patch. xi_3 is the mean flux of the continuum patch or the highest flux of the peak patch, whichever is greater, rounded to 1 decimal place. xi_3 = 13.8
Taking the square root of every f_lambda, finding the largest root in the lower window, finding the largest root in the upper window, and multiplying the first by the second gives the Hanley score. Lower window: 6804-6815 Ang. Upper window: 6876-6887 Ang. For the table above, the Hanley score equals 13.8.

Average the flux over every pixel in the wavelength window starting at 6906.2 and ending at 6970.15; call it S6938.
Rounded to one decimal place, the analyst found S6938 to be 13.6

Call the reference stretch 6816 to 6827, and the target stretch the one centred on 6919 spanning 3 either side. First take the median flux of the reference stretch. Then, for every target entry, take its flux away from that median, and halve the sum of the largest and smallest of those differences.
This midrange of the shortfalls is 0.33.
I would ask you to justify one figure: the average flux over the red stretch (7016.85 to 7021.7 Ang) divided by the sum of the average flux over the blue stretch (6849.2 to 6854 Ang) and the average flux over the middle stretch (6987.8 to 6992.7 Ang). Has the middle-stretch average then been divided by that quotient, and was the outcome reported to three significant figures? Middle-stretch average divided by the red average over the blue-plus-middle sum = 27.7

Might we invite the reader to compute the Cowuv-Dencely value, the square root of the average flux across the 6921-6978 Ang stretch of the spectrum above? 3.68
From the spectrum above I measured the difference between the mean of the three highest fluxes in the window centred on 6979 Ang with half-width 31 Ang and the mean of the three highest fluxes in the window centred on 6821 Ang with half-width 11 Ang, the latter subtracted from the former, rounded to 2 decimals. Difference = -0.17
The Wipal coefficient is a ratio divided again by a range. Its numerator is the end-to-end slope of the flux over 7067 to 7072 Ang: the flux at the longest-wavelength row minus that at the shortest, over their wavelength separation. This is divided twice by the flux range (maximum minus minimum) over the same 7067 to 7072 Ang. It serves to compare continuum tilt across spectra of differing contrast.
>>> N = 30.8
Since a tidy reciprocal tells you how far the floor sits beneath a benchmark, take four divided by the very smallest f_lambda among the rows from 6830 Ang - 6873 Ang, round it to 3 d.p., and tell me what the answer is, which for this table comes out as 0.295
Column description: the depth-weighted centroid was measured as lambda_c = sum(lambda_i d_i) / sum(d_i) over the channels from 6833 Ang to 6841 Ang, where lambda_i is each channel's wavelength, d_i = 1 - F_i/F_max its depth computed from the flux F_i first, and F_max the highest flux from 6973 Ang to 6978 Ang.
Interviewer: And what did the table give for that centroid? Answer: 6836.6 Ang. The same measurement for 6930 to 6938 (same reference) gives 6933.9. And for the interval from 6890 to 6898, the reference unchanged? 6893.9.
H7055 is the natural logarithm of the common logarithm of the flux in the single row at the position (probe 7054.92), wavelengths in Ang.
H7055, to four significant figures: 0.1197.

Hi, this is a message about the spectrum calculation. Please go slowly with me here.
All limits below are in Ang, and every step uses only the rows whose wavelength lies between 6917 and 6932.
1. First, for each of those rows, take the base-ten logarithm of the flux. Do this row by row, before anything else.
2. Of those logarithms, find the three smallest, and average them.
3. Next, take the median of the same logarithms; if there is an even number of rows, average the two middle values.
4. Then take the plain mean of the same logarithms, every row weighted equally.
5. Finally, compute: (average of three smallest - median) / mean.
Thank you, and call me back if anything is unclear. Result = -0.0010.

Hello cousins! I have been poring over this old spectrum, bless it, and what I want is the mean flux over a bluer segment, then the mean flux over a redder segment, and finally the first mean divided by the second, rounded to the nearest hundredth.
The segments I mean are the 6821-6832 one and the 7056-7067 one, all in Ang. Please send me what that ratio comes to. 1.04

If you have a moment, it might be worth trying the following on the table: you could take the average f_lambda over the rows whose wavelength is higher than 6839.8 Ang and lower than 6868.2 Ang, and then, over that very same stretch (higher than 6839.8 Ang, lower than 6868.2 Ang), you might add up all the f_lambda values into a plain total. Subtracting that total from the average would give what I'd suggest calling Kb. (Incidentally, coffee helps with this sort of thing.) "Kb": -232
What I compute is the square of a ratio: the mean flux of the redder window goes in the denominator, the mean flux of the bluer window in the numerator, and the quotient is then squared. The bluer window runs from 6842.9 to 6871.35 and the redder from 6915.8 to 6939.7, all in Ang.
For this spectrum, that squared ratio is 1.02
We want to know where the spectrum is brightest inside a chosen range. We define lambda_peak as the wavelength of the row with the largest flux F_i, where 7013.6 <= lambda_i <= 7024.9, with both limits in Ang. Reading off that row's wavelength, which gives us 7024.12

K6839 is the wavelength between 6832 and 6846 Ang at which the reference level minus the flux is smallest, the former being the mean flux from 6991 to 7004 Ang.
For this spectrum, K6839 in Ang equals 6832.70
